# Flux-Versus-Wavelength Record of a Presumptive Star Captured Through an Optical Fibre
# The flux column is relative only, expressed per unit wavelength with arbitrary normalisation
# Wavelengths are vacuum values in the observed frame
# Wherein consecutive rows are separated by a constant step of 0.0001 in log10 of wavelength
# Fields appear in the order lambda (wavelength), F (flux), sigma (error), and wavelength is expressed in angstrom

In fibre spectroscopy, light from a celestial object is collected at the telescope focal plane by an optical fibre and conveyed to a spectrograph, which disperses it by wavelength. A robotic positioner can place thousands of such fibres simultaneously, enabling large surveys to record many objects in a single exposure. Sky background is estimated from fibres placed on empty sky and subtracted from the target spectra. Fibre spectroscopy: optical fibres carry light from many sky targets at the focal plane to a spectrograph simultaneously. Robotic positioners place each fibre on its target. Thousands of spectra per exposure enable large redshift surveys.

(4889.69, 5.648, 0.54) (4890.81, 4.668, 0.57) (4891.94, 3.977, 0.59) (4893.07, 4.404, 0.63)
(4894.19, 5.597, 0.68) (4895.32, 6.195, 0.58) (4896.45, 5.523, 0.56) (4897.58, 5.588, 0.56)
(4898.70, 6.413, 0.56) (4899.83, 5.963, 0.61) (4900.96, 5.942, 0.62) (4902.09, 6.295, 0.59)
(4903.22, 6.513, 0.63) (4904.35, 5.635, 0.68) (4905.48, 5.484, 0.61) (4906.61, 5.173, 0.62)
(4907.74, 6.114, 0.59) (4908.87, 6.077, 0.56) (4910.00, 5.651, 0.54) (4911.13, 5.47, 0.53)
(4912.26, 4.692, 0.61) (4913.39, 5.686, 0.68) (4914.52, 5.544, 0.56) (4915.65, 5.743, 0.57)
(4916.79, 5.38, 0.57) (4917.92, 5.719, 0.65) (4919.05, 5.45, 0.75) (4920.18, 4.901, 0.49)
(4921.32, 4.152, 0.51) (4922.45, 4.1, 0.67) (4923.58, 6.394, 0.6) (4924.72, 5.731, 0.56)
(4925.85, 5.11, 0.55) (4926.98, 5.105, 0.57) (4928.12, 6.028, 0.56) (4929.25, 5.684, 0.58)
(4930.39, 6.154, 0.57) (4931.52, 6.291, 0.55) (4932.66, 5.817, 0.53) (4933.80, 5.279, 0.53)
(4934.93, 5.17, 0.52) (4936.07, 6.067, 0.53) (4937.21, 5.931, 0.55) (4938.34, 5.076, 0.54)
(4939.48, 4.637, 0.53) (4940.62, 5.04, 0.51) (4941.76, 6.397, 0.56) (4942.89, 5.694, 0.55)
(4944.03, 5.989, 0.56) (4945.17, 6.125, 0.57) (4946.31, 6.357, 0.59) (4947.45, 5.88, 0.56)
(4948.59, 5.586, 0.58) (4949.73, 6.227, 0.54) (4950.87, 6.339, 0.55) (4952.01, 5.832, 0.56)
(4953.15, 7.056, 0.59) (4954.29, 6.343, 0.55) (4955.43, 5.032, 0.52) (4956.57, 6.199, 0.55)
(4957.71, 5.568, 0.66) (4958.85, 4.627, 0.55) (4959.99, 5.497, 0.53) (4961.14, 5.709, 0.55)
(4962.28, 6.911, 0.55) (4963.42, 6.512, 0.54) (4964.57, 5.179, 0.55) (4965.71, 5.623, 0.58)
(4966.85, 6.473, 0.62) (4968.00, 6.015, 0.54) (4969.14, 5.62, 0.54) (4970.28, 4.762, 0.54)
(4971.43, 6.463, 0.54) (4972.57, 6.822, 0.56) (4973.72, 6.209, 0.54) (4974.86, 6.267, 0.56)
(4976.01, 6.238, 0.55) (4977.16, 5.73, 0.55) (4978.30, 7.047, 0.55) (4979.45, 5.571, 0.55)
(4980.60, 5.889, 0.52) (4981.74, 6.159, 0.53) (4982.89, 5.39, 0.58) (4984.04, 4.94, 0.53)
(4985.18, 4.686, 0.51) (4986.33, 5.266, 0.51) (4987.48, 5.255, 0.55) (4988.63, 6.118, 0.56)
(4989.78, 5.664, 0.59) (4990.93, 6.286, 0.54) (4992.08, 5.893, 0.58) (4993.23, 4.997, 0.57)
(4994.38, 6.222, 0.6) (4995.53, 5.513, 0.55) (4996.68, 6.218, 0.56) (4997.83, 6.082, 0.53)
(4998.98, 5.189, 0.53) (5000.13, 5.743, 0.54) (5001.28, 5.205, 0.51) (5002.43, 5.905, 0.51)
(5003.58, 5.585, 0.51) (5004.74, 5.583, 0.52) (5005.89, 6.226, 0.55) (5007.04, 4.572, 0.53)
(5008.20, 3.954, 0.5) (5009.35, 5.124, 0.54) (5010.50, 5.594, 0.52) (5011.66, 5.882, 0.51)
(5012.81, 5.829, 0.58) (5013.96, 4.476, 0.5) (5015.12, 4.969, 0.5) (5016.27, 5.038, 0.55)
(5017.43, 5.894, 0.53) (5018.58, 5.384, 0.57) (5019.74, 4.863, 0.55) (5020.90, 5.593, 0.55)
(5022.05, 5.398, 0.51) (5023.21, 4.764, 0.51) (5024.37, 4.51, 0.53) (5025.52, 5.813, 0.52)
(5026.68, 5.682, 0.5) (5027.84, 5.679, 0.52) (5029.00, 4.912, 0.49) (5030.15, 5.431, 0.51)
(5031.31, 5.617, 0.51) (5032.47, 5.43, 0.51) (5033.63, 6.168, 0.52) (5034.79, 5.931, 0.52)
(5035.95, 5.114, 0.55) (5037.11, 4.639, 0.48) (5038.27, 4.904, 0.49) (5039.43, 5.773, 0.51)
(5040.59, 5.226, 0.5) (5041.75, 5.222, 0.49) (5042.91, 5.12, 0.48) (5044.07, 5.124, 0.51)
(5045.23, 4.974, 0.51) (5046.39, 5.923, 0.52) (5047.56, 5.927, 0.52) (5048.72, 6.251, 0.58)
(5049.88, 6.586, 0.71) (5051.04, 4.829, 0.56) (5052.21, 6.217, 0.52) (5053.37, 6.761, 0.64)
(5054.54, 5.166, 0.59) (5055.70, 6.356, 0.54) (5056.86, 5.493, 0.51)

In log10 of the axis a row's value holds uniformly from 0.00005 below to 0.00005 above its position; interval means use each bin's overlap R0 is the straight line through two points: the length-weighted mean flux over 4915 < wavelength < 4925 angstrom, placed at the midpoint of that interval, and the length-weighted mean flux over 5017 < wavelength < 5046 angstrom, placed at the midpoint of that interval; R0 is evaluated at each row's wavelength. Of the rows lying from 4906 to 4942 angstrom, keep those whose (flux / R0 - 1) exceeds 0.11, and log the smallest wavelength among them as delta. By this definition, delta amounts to 4907.74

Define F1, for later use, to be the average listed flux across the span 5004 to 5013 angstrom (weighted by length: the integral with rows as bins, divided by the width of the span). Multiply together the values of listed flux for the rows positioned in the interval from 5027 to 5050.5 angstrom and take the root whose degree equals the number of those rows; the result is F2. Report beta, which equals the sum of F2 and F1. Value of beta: 10.80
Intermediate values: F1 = 5.3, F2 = 5.5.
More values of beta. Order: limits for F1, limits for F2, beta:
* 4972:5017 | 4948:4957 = 11.67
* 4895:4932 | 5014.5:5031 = 10.89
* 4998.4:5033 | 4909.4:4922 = 10.61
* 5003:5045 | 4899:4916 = 11.02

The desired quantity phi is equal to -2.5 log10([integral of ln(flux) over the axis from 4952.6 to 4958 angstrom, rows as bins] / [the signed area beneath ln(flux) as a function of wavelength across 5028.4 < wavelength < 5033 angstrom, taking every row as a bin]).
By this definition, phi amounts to -0.25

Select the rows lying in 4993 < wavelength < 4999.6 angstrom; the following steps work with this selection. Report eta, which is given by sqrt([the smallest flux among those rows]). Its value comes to 2.24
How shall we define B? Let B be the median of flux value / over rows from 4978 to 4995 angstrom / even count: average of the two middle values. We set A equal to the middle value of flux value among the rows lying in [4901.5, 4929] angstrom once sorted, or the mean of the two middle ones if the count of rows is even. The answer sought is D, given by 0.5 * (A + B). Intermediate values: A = 5.59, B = 5.66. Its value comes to 5.63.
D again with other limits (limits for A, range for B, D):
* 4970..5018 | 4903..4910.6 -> 5.67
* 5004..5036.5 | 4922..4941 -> 5.56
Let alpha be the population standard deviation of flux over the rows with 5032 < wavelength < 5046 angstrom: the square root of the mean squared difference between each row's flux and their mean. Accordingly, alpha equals 0.43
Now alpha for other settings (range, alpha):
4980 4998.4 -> 0.51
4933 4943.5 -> 0.54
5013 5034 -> 0.47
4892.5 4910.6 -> 0.51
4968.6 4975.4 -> 0.67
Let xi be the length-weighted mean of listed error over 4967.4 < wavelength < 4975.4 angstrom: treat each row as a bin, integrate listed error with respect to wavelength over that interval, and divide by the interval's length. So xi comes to 0.546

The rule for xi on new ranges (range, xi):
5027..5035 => 0.511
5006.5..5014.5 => 0.526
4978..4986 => 0.537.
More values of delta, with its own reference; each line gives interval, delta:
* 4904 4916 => 4907.74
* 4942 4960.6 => 4944.03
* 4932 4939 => 4936.07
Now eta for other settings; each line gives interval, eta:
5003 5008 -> 2.14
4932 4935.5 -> 2.27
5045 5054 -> 2.20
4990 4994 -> 2.24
